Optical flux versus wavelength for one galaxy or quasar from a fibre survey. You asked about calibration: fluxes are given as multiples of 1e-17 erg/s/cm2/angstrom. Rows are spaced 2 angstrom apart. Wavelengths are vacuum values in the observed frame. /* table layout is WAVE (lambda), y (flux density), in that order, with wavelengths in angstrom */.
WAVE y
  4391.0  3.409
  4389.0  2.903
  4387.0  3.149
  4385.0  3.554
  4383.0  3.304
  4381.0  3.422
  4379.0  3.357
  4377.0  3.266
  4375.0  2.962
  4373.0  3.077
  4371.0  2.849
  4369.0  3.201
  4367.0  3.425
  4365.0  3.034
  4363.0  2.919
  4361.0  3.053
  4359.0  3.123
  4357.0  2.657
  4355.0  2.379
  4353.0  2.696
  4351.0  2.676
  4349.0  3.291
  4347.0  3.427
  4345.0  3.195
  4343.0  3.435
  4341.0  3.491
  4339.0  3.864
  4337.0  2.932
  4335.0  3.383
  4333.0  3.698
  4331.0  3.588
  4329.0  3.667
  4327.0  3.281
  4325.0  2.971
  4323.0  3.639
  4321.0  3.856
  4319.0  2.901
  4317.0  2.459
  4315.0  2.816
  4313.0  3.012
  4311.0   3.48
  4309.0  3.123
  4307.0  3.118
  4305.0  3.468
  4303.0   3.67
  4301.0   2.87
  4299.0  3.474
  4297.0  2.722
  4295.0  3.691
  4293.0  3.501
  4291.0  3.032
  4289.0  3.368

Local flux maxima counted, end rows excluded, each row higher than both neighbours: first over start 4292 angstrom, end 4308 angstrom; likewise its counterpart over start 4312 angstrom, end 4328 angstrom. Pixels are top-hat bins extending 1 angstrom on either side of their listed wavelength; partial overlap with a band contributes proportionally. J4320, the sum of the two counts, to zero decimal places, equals 4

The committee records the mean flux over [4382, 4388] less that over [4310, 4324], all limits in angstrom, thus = 0.17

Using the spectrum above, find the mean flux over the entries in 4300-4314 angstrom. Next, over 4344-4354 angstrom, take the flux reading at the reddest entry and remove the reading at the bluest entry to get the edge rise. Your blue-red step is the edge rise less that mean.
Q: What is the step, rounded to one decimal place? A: -3.7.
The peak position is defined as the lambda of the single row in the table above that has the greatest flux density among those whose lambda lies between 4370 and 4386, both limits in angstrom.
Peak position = 4385.0 angstrom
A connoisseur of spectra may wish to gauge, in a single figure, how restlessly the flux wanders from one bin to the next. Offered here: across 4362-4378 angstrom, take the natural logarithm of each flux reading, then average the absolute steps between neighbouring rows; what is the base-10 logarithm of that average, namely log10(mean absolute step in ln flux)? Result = -1.10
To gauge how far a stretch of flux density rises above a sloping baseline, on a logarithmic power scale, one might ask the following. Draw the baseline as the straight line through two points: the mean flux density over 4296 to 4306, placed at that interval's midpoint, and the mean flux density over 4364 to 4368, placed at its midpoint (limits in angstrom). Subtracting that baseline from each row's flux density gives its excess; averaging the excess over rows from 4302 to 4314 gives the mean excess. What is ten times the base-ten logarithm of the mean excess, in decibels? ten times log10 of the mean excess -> -11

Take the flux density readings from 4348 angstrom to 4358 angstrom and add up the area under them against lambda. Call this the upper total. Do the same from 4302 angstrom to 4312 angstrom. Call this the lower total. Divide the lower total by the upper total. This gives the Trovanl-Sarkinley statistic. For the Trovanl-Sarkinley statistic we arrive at 1.23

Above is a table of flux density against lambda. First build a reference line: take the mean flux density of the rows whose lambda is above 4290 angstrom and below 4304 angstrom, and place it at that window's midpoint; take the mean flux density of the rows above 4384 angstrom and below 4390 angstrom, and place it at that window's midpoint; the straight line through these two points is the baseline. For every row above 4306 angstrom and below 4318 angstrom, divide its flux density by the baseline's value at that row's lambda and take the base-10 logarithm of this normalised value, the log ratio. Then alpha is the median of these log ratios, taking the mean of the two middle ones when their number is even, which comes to -0.03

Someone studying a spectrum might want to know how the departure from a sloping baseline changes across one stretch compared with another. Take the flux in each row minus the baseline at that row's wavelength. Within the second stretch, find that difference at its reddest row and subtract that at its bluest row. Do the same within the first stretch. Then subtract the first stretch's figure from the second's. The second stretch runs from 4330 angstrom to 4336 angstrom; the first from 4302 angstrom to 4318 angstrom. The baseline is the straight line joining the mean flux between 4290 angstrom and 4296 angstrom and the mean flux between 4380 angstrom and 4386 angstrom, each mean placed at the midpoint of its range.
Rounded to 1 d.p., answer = 1.0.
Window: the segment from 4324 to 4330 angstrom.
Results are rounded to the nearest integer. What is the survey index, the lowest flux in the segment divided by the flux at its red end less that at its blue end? 4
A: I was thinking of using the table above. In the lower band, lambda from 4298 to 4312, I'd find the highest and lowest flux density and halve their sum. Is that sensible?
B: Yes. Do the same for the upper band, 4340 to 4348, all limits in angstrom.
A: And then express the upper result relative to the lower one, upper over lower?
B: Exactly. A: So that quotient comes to 1.02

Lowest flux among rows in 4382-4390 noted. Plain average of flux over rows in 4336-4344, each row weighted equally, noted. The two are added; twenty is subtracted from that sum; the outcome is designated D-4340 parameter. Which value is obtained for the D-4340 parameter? -13.67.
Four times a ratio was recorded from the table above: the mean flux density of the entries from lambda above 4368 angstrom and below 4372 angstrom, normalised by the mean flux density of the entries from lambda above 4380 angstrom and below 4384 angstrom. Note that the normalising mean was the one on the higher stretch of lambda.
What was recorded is 3.6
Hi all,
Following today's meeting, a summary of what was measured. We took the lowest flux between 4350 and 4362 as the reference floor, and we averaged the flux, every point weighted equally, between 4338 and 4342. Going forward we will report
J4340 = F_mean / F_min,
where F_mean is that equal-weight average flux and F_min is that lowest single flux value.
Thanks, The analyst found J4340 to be 1.55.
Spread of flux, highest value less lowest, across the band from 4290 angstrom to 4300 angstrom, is 0.97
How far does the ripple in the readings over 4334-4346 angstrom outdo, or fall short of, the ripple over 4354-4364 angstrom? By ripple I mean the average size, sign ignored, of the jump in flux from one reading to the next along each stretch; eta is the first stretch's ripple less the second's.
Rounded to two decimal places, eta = 0.17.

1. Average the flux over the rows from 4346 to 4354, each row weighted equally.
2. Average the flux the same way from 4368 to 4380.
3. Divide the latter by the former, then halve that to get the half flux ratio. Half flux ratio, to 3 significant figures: 0.516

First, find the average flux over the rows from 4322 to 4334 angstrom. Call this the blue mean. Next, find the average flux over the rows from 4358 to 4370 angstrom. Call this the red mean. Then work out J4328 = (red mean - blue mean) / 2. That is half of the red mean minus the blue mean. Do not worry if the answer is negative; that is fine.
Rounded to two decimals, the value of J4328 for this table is -0.17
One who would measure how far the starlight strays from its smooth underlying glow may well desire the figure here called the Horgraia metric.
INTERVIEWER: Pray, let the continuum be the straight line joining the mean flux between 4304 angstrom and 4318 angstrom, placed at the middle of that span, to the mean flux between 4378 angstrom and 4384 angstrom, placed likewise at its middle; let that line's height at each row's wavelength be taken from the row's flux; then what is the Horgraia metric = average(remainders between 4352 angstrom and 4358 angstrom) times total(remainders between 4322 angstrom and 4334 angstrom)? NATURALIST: -1.4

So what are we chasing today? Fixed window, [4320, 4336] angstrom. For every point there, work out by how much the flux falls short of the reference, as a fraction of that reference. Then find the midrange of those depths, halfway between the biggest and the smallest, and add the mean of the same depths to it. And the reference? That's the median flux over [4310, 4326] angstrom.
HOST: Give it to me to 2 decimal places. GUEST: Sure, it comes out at -0.31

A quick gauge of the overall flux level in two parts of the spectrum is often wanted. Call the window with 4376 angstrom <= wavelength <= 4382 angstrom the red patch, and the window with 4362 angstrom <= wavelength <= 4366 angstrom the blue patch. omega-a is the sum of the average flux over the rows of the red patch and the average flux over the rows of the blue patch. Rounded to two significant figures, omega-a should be 6.3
